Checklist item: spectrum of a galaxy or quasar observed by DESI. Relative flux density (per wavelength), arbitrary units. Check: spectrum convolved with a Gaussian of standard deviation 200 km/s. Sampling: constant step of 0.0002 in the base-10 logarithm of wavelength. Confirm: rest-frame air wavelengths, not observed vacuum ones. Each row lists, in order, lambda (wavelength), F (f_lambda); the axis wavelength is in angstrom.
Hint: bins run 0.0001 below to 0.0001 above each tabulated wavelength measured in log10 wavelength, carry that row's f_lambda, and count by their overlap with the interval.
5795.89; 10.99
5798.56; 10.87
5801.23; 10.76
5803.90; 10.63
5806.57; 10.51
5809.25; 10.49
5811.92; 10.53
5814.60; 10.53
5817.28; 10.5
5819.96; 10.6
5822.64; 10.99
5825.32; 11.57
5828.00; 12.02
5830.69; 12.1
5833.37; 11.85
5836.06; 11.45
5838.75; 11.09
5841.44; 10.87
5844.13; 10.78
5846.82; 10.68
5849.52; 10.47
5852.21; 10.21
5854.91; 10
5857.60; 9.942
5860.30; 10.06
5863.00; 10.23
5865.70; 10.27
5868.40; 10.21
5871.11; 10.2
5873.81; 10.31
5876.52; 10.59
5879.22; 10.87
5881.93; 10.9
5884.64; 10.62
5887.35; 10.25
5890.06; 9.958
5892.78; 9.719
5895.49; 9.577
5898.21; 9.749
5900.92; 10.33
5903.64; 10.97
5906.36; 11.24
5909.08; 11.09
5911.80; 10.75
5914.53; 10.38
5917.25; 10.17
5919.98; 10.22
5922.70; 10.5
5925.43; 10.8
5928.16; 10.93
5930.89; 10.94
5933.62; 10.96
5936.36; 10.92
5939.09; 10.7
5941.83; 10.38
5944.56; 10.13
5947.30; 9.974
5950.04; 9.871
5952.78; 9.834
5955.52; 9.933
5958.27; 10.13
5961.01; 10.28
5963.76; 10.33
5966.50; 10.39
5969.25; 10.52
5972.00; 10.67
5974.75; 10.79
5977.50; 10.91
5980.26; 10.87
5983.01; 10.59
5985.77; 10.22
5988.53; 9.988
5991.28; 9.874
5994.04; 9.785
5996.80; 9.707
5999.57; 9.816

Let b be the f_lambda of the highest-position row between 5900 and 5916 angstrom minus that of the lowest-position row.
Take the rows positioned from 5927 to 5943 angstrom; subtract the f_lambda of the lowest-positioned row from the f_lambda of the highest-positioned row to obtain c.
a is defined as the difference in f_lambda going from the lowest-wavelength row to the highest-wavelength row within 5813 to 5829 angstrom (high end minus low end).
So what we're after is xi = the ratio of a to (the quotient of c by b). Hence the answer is -0.1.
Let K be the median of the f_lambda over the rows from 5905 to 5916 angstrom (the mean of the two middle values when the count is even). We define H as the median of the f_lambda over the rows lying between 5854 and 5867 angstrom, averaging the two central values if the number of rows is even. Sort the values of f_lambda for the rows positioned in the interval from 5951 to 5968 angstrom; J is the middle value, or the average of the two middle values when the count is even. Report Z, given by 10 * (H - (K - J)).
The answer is 93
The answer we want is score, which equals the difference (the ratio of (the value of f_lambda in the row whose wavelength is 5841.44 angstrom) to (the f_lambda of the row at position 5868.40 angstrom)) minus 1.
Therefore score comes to 0.06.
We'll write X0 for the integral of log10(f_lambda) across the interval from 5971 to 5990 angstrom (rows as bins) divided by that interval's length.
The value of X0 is 1.02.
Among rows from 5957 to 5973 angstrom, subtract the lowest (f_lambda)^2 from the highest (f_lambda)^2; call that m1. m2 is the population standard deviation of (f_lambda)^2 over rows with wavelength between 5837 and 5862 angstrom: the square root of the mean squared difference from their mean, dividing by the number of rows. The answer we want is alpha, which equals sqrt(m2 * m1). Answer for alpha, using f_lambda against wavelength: 9.7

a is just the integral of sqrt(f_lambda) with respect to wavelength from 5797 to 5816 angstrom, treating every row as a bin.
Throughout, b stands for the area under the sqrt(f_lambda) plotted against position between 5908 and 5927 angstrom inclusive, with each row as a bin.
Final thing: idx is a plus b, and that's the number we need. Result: 124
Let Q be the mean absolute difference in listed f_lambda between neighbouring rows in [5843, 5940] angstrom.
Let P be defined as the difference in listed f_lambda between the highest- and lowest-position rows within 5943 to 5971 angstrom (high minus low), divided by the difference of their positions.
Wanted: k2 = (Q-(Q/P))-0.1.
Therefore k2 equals -13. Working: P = 0.016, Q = 0.20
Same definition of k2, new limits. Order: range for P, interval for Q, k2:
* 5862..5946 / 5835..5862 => 147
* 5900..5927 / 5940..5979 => -6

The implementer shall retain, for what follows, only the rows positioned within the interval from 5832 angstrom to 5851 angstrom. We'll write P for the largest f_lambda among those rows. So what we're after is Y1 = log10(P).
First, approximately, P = 11.85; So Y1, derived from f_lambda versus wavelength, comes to 1.07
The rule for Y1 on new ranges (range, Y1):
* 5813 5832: 1.08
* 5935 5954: 1.04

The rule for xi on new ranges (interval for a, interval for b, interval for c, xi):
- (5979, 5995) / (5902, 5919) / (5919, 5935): 1.2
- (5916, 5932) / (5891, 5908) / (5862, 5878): 3.3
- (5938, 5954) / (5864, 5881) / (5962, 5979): -0.9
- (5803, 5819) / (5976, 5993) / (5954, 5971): 0.2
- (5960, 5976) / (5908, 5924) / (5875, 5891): 0.5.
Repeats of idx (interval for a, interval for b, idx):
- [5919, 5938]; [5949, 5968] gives 123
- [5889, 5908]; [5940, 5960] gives 124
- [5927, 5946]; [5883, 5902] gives 122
